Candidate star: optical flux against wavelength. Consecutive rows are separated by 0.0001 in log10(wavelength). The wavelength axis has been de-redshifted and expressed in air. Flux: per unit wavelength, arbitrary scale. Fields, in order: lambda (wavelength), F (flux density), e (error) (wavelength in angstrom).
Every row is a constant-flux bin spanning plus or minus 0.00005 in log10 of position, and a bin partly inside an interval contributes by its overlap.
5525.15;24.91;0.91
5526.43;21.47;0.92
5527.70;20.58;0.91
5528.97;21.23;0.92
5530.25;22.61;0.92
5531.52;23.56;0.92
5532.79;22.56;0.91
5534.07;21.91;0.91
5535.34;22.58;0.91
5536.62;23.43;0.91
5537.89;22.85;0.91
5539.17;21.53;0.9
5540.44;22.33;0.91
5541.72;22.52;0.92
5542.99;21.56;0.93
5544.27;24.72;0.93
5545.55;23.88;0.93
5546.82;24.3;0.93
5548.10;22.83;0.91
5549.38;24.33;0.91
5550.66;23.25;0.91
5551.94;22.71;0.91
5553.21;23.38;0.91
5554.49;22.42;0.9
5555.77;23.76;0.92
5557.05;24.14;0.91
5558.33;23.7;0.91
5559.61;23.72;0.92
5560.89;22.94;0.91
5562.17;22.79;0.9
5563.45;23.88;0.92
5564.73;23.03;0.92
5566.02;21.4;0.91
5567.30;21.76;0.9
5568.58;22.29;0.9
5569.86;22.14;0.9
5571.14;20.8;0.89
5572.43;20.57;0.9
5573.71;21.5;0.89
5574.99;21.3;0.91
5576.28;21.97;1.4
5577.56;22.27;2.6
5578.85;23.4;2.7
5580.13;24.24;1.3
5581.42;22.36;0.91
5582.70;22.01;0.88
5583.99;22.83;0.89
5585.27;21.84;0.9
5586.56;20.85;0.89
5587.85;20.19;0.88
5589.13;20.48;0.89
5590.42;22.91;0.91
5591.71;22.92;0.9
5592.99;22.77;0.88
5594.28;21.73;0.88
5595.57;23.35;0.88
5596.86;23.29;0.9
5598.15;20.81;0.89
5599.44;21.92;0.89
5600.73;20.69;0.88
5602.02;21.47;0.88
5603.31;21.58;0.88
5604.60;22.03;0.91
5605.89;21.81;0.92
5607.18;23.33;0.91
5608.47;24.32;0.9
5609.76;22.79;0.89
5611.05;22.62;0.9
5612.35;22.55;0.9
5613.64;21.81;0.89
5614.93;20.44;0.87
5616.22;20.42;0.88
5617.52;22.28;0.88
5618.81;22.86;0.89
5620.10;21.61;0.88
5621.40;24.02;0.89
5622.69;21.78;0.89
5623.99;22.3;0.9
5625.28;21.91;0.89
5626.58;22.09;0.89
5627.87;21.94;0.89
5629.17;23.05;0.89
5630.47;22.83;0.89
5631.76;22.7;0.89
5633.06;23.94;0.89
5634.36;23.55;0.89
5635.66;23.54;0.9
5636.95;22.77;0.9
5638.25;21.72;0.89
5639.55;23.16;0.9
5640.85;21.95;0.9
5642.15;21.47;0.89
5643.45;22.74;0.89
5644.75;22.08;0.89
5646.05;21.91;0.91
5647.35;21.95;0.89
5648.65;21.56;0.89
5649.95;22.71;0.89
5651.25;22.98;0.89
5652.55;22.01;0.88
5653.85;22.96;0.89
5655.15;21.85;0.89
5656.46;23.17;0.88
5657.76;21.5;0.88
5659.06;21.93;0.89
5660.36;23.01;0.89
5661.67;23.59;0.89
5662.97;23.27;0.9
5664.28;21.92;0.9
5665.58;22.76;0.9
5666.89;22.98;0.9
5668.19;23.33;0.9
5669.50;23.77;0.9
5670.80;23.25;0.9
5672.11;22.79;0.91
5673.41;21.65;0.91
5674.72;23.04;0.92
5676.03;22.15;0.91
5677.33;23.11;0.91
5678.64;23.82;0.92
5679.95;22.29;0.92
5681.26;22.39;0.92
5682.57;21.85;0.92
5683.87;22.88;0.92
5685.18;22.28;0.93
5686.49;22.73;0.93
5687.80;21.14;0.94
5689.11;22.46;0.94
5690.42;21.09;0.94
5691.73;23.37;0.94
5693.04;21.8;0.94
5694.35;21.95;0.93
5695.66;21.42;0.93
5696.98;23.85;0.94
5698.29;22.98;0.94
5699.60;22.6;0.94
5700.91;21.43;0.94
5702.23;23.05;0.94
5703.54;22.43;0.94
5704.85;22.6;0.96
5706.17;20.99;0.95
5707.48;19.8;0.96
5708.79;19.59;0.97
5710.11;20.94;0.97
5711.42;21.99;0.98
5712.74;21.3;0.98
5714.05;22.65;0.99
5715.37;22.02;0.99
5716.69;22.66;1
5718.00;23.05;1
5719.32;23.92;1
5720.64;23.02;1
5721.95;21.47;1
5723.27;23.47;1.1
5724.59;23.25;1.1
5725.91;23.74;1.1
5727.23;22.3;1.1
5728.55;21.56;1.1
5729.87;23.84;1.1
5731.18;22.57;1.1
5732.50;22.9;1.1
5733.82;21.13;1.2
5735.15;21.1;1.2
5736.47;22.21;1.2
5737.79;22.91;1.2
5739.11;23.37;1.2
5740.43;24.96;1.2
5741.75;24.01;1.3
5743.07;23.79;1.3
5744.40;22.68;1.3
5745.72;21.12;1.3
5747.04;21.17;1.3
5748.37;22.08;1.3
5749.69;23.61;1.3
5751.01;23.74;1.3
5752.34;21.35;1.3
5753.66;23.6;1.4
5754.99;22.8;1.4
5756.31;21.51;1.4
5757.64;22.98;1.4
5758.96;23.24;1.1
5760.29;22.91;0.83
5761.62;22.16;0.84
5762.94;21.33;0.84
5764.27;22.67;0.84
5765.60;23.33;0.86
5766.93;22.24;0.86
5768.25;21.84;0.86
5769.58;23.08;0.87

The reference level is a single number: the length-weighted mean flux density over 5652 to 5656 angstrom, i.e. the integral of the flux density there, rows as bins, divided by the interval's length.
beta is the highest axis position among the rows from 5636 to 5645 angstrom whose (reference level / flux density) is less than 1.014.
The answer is 5644.75 angstrom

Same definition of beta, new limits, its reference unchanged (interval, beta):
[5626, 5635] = 5634.36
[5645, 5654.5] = 5653.85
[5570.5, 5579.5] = 5578.85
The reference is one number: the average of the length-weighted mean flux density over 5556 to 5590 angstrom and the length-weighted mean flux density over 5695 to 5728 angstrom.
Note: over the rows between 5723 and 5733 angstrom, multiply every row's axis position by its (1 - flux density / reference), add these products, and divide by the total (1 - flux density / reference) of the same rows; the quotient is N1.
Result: 5727.0 angstrom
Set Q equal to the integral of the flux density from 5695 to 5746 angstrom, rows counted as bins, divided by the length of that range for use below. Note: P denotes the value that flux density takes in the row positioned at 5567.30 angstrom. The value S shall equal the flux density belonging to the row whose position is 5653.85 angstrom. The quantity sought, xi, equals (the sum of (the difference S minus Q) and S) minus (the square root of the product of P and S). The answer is 1.1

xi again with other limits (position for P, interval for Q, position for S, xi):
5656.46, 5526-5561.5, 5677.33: 0.2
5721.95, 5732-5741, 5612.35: 0.5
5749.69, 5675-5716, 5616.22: -3.2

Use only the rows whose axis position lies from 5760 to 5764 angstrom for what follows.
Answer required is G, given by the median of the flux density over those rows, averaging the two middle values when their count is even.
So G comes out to 22.2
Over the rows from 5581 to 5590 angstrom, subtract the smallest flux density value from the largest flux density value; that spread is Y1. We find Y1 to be 2.6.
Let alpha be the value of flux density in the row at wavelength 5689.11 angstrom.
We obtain 22.46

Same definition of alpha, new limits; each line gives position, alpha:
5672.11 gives 22.79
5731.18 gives 22.57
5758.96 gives 23.24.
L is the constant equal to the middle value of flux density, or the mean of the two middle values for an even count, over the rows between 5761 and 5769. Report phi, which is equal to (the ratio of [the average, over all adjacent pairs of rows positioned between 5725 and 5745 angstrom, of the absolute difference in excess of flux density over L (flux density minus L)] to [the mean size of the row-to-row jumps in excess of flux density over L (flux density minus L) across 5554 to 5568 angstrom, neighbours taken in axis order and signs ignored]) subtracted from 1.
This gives -0.42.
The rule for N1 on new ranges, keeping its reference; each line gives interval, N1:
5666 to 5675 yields 5669.7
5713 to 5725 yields 5720.4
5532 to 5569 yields 5551.5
